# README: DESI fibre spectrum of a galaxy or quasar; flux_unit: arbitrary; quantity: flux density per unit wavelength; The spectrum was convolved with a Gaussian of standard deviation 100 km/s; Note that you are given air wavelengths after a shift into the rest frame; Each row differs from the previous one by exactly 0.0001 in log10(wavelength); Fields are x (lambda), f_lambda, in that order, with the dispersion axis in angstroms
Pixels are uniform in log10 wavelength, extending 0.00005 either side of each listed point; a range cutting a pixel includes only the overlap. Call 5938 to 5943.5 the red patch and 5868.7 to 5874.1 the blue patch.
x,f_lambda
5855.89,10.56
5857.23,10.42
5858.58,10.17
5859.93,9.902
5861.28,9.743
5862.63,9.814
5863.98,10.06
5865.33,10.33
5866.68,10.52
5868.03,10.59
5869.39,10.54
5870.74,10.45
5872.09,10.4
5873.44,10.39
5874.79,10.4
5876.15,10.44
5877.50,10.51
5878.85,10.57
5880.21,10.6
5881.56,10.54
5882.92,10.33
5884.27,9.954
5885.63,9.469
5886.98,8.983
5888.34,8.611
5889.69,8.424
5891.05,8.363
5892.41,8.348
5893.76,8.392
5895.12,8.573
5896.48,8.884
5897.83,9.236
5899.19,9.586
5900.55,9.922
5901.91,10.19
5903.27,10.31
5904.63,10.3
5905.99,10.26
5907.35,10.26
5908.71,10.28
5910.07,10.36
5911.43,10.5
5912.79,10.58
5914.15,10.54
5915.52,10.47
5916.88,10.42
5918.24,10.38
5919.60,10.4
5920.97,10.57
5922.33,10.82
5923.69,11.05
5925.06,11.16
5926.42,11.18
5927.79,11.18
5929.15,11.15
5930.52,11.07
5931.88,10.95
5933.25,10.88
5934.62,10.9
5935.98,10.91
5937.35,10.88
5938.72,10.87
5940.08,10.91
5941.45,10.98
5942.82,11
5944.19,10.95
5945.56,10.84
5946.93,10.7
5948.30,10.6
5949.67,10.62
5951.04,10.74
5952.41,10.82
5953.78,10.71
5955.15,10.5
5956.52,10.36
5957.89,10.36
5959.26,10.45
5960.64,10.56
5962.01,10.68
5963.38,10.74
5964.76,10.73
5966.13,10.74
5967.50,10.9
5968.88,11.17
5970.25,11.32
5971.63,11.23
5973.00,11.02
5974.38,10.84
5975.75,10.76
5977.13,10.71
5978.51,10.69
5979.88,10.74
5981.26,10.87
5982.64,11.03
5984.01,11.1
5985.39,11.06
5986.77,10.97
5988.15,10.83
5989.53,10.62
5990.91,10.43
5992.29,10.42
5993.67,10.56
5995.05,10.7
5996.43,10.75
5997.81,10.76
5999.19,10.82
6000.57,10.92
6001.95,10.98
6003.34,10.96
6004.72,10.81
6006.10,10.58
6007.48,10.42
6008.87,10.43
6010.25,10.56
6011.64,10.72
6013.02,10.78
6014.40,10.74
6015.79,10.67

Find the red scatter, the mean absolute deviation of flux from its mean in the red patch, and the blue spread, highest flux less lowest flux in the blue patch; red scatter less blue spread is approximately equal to -0.10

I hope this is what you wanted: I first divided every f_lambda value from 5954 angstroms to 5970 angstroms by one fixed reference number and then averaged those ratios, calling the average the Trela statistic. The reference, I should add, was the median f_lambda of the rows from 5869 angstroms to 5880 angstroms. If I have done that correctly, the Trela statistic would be 1.02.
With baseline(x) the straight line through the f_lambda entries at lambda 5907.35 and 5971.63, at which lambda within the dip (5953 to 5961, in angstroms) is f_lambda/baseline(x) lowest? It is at 5957.89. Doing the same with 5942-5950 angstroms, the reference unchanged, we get 5949.67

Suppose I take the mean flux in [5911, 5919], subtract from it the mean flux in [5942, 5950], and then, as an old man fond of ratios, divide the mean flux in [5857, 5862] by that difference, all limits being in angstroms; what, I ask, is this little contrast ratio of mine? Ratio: -33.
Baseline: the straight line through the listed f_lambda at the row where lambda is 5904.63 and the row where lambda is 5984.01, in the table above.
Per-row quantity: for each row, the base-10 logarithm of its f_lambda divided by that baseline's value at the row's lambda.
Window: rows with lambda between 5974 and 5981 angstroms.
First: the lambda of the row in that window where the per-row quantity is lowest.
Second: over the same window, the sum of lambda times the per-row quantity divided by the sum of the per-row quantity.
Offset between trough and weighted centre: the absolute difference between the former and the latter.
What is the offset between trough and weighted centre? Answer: 1.0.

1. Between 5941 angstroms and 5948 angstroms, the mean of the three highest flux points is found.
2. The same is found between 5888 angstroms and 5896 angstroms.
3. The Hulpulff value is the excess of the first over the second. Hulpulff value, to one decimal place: 2.4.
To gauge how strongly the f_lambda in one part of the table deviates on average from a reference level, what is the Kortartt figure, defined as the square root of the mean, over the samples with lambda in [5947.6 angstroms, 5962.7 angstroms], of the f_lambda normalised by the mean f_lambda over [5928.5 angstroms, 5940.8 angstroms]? 0.98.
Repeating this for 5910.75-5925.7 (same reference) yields 0.99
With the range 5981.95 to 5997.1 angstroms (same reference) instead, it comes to 0.99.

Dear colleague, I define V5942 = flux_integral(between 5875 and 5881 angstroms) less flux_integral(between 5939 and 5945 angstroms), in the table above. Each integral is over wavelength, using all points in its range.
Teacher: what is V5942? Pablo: -3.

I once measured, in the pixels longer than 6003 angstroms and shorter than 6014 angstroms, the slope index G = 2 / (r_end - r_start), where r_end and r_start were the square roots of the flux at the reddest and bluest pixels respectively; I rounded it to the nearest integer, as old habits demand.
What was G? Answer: -73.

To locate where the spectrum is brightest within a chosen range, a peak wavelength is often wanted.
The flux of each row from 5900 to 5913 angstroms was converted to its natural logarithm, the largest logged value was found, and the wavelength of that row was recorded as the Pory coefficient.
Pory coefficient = 5912.79 angstroms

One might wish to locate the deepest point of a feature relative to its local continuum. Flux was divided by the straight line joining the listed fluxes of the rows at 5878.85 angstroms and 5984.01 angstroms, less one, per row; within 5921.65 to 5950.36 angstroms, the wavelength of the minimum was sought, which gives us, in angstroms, 5948.30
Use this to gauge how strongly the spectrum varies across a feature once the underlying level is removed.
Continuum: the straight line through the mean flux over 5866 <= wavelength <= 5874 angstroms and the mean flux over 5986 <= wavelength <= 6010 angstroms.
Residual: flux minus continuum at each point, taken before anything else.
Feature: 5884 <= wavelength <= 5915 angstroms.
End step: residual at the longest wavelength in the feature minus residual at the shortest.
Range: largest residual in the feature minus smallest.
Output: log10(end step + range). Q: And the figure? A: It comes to 0.4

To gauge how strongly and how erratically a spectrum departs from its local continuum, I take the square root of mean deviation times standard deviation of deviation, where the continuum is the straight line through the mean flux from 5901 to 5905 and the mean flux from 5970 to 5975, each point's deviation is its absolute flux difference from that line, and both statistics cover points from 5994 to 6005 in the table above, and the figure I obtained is 0.21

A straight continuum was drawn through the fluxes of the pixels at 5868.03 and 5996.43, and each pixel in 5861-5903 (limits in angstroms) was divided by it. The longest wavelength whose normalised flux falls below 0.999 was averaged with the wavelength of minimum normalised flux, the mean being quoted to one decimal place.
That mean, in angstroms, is 5897.2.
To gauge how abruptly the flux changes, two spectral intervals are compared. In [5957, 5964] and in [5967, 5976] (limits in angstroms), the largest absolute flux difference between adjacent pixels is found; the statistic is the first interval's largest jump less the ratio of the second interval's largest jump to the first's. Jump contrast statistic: -2.1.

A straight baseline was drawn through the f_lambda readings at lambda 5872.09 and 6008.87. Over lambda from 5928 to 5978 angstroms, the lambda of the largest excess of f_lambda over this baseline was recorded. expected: 5970.25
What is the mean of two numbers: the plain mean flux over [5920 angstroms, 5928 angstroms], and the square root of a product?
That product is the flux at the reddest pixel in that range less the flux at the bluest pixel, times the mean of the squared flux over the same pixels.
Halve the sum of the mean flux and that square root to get 9.8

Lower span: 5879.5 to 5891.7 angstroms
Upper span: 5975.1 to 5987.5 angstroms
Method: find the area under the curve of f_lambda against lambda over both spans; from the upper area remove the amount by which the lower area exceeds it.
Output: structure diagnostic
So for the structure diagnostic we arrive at 154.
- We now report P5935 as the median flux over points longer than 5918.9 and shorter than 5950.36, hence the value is 10.9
